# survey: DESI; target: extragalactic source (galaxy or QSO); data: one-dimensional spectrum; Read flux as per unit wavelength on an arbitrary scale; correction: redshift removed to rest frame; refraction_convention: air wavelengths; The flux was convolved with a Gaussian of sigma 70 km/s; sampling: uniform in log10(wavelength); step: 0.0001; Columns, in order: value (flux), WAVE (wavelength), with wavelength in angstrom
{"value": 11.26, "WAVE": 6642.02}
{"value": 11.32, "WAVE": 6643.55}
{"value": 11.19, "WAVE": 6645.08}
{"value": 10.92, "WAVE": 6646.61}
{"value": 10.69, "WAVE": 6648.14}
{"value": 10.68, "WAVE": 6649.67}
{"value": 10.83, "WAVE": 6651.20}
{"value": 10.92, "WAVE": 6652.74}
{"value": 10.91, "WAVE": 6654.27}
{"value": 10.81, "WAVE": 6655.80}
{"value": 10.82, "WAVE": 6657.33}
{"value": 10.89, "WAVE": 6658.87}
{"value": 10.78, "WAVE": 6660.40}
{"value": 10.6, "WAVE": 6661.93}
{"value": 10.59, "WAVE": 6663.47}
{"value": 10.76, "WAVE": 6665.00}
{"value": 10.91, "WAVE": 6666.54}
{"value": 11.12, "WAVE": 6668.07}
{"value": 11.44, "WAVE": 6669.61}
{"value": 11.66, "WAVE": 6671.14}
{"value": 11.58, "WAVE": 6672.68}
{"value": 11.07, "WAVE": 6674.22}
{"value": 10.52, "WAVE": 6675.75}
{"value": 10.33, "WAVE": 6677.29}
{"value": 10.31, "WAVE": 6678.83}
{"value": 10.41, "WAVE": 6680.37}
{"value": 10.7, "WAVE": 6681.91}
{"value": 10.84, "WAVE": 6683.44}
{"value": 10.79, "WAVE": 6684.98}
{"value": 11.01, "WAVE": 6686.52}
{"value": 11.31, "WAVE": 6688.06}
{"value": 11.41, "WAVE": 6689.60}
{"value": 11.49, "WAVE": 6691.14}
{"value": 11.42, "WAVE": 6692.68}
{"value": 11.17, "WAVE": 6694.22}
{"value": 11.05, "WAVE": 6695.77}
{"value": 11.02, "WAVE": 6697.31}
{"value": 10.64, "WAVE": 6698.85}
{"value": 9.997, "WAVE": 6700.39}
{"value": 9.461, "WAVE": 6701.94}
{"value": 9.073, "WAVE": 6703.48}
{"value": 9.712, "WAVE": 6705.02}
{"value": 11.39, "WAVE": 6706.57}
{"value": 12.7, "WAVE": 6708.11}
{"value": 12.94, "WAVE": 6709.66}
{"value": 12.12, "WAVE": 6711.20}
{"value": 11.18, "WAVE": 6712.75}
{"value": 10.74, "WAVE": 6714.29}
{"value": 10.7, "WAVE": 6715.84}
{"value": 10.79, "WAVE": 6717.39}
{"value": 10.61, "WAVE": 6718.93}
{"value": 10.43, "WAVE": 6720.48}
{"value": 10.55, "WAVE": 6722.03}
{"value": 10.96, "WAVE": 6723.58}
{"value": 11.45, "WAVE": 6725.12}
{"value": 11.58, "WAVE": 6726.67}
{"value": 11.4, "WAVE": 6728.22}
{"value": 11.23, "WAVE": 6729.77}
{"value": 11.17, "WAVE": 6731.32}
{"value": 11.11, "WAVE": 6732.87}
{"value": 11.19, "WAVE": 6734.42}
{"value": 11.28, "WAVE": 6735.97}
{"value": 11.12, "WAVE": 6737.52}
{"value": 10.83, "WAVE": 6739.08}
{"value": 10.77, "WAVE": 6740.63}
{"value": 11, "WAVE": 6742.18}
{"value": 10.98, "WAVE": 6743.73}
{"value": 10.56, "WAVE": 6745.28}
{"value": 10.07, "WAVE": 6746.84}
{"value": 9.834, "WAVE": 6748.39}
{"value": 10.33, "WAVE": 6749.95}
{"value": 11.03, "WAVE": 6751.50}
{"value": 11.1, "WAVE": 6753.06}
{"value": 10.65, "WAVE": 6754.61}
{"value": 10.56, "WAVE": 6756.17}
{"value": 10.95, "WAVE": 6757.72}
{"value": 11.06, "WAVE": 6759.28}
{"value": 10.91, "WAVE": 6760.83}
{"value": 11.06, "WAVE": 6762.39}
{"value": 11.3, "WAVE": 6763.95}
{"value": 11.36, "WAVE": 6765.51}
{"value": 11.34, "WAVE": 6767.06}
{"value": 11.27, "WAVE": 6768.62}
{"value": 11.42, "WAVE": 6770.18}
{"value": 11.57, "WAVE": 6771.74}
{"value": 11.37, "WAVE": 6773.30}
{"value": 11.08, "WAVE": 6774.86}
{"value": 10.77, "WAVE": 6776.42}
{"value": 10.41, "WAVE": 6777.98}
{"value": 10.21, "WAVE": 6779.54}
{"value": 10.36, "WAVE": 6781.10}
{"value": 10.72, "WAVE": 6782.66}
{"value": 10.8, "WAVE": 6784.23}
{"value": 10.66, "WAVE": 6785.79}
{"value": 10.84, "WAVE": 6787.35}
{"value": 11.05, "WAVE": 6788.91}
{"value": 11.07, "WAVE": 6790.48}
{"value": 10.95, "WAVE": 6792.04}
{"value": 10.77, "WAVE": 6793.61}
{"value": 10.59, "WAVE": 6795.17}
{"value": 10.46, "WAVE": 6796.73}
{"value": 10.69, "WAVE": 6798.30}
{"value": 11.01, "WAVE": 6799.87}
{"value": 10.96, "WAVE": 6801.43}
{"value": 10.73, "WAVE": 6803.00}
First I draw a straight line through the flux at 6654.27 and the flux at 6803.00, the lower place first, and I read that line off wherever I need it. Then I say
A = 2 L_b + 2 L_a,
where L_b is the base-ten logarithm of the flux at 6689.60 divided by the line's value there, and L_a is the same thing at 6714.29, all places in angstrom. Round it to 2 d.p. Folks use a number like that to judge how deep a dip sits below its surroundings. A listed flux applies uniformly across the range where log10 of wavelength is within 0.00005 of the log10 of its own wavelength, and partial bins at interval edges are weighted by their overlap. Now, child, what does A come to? 0.03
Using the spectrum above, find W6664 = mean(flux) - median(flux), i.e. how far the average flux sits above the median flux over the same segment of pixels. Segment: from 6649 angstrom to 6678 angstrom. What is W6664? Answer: 0.08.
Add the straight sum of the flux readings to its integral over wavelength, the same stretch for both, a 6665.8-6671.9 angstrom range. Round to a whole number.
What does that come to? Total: 114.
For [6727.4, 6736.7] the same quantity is 172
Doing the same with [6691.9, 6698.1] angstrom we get 114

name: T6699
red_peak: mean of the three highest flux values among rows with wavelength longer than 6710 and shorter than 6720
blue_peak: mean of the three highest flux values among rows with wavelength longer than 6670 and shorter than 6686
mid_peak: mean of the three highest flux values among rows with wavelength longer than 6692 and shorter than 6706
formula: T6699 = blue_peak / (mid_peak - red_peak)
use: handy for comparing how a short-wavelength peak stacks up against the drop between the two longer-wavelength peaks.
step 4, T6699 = -76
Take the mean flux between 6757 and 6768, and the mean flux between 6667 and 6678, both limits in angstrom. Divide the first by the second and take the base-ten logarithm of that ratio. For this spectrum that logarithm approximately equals 0.0015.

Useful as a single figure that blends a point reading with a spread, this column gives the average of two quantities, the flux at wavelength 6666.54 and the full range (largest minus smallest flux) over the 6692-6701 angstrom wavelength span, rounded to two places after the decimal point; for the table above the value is 6.17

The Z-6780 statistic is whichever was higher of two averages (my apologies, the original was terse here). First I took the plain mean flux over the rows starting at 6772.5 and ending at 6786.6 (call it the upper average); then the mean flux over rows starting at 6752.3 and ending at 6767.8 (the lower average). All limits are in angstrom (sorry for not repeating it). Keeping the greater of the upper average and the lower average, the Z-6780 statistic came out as 11.0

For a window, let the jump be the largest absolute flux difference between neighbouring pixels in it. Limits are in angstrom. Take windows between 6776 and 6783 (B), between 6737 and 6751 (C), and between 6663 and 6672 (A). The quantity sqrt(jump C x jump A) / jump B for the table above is 1.11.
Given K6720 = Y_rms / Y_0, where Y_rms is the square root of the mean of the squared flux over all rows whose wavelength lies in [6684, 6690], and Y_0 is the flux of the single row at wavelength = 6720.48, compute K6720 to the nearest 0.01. 1.07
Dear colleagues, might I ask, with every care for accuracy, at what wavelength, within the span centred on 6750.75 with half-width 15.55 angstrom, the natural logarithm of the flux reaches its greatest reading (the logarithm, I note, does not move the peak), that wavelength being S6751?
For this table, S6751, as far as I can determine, 6765.51 angstrom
